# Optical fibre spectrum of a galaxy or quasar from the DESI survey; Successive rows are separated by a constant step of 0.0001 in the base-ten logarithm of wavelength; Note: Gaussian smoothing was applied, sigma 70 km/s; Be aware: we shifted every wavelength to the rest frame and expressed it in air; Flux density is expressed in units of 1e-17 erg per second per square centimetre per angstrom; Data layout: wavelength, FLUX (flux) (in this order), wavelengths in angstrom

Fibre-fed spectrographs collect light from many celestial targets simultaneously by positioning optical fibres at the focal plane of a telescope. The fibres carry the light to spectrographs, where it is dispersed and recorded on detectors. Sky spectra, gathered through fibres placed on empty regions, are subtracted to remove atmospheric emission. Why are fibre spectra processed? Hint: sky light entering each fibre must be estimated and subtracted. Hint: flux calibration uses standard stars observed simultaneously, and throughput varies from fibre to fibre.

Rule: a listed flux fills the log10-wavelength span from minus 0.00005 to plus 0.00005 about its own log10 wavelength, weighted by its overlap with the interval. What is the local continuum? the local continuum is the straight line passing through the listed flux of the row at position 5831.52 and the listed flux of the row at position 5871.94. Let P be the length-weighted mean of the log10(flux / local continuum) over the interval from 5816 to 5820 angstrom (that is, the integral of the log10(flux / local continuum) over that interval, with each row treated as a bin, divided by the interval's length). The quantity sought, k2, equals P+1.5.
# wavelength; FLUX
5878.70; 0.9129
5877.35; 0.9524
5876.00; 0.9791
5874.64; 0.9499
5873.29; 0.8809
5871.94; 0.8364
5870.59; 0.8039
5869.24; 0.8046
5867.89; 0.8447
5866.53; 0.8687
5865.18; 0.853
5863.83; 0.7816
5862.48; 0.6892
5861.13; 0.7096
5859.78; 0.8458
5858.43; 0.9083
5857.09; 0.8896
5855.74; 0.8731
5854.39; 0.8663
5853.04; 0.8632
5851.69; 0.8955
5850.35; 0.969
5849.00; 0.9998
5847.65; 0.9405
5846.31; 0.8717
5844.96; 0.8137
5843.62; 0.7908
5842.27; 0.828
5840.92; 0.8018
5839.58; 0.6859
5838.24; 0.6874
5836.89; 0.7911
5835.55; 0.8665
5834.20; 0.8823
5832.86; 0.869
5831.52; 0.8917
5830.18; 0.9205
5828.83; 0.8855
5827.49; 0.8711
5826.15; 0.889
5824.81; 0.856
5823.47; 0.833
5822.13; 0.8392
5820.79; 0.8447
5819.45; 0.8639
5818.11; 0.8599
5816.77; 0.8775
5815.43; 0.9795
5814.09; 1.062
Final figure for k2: 1.48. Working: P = -0.020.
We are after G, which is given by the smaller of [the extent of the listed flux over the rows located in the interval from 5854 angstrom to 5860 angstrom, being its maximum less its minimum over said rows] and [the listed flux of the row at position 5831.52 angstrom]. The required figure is 0.06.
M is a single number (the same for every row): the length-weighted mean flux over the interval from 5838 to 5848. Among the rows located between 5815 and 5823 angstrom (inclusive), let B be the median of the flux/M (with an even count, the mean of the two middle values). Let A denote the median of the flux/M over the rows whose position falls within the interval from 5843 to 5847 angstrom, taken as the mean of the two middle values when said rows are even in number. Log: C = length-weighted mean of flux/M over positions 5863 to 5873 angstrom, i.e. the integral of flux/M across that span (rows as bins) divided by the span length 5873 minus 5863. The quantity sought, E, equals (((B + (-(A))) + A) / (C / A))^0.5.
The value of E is 1.03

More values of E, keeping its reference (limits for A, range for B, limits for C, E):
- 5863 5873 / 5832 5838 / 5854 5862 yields 1.03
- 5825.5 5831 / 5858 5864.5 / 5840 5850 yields 1.00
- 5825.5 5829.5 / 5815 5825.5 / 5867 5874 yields 1.06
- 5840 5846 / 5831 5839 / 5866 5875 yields 1.01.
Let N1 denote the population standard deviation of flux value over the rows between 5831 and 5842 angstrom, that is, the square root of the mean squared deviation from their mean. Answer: 0.079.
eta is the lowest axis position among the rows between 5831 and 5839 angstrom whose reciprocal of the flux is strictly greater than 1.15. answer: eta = 5832.86 angstrom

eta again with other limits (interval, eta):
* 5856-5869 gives 5859.78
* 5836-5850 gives 5836.89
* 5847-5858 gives 5853.04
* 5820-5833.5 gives 5820.79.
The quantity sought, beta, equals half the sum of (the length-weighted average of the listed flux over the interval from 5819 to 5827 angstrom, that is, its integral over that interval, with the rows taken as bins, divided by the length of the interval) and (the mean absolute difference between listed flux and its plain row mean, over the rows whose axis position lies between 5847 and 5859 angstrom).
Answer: 0.447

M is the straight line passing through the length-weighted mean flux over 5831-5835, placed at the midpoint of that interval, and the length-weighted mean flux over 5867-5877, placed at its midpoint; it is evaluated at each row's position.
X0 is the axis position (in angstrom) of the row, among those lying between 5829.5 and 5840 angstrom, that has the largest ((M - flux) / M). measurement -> 5839.58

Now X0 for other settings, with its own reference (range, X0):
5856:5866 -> 5862.48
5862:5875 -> 5862.48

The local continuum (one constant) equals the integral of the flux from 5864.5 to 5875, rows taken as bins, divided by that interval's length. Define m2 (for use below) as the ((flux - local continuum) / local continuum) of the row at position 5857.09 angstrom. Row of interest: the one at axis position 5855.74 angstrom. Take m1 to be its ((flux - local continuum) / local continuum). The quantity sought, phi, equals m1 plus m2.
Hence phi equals 0.07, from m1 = 0.024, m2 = 0.044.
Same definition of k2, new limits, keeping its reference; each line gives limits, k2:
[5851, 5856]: 1.51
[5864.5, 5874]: 1.50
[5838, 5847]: 1.45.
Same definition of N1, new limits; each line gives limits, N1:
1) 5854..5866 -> 0.075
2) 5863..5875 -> 0.047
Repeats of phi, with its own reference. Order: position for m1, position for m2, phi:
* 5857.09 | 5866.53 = 0.06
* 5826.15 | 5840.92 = -0.02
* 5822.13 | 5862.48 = -0.21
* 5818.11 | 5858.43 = 0.07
